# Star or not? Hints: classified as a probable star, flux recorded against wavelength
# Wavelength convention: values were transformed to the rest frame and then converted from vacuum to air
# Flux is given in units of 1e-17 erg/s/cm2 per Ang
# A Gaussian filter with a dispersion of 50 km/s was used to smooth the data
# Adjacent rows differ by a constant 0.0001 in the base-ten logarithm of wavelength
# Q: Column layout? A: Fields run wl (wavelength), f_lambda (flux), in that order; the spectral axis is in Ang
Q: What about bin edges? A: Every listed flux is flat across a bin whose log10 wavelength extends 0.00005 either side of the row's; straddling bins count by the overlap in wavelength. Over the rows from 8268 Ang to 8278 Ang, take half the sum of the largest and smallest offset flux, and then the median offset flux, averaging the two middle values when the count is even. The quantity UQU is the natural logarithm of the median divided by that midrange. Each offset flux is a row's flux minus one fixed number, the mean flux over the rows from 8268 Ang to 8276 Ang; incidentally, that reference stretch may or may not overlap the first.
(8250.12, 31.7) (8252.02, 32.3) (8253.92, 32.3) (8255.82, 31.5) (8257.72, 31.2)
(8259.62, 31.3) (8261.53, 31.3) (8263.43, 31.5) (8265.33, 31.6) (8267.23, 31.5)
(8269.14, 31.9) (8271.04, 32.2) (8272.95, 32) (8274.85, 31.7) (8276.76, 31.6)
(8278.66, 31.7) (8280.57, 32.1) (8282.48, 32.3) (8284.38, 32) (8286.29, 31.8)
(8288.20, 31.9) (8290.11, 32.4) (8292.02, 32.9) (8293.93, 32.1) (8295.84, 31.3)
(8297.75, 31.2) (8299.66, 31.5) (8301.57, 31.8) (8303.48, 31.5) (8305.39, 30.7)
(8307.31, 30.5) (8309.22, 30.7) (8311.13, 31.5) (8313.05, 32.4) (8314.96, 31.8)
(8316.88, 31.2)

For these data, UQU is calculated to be 0.00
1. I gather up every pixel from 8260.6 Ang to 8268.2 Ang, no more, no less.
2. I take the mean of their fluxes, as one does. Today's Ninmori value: 31.5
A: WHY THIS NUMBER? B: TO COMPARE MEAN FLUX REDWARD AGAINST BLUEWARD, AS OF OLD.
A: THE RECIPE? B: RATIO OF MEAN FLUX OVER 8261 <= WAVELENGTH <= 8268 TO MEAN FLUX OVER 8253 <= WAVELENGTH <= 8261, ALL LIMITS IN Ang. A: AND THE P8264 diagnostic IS 1.00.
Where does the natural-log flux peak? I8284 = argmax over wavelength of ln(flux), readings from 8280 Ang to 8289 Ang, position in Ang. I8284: 8282.48 Ang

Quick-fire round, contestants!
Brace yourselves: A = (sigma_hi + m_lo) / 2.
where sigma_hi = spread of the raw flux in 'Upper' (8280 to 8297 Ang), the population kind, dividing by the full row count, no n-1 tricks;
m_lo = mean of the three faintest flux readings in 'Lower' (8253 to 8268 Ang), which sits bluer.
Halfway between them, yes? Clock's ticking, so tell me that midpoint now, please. 15.84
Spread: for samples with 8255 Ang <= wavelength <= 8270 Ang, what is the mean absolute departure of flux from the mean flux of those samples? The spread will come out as 0.16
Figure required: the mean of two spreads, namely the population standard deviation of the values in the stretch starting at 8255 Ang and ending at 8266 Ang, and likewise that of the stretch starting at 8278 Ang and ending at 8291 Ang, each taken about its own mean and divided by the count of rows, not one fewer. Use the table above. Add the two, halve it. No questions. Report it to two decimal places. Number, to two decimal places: 0.19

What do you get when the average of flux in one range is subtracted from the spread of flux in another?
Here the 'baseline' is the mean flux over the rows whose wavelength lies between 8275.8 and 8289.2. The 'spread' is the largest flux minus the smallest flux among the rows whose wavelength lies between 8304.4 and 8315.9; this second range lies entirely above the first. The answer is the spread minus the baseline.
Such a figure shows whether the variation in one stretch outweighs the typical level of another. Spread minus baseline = -30.01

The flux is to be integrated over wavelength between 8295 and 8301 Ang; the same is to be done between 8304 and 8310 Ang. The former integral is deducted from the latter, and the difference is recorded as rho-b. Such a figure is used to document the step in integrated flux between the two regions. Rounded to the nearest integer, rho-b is -4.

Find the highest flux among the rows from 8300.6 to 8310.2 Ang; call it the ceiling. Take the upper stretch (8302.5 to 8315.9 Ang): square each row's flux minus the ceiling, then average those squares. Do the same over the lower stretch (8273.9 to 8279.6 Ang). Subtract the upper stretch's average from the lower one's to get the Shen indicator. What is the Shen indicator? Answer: -0.64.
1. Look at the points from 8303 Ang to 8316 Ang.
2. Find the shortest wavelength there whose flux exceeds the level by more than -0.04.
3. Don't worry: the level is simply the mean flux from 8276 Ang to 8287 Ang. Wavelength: 8313.05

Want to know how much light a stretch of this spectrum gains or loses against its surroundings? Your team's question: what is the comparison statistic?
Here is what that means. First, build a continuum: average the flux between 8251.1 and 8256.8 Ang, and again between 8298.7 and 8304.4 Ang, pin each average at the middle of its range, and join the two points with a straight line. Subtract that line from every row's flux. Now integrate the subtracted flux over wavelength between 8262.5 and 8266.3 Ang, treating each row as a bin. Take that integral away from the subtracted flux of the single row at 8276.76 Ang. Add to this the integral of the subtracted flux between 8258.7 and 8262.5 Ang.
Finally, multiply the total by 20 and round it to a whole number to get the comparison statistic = -26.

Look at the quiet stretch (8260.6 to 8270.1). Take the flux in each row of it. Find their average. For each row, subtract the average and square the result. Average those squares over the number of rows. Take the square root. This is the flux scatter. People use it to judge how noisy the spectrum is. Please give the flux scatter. 0.20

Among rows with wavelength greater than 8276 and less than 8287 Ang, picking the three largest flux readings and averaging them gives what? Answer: 32.1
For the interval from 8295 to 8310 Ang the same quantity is 31.6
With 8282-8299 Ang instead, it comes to 32.5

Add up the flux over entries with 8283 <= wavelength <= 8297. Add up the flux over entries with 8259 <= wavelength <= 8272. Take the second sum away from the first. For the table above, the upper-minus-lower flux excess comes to 3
